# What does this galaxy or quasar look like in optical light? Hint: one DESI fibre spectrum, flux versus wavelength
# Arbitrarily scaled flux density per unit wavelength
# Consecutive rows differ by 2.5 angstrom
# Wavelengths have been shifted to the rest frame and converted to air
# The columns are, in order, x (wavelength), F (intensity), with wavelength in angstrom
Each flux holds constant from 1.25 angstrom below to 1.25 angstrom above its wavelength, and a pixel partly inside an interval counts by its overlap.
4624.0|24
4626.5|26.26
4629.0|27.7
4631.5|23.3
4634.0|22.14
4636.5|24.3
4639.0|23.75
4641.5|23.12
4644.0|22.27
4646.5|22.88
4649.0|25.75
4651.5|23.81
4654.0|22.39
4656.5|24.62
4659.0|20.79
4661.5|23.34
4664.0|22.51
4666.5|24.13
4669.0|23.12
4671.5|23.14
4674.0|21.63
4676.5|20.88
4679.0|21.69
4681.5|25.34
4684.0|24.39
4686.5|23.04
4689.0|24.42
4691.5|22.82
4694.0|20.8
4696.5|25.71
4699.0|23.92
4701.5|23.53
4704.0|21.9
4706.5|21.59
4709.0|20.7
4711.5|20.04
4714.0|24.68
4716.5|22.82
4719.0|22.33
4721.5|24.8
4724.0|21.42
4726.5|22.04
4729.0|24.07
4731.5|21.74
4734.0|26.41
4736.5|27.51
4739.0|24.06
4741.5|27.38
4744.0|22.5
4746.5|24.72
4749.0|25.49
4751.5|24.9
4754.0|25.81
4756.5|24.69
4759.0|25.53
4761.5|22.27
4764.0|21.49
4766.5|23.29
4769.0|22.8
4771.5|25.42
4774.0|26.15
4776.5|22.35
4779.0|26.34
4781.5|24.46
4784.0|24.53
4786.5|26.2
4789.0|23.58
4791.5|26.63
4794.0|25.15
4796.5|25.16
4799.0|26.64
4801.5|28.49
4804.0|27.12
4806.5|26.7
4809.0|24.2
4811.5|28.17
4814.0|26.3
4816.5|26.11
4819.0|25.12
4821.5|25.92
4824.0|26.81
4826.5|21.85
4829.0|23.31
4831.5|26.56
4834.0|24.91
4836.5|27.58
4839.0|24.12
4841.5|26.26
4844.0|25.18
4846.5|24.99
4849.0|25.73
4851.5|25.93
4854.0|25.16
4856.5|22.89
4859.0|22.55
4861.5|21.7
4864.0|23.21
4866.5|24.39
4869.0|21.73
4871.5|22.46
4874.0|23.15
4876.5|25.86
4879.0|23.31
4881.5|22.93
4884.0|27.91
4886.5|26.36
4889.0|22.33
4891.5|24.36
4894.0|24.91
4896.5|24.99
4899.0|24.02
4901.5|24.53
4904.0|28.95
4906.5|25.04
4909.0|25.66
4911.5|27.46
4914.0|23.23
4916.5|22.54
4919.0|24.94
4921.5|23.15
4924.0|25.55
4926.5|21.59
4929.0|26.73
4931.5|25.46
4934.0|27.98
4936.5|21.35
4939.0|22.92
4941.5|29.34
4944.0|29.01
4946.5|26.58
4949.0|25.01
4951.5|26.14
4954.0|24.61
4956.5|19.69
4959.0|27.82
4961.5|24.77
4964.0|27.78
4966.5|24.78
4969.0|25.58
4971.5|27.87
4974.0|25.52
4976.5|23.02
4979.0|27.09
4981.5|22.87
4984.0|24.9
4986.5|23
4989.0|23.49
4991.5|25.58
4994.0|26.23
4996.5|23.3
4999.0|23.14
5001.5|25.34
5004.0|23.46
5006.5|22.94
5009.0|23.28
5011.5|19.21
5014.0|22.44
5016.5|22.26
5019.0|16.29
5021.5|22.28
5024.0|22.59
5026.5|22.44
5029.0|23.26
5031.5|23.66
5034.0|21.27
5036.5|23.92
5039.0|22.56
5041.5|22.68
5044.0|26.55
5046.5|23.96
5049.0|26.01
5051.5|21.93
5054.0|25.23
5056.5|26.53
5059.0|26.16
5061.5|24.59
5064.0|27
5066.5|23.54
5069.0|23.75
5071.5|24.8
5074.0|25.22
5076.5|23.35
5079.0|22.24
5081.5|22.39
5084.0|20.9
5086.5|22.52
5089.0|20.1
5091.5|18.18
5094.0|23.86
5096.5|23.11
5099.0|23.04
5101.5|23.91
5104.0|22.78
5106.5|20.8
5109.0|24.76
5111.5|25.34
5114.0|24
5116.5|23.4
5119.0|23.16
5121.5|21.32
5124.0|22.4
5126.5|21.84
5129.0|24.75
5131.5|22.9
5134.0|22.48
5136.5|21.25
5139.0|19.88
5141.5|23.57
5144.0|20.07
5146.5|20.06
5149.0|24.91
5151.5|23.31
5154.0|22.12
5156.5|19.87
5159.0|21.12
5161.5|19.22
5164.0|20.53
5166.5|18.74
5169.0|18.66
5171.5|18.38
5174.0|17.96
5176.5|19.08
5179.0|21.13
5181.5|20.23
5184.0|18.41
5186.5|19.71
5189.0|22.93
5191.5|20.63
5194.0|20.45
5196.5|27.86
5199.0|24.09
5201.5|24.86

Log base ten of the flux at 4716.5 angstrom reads 1.36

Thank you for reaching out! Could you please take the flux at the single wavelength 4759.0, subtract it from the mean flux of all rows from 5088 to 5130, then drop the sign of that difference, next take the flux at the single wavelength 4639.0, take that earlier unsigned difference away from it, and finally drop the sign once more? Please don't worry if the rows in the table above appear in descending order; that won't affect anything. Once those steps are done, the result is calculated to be 21.0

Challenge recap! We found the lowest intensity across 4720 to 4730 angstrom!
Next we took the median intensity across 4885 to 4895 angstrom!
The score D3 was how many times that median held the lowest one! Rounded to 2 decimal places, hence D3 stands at 1.15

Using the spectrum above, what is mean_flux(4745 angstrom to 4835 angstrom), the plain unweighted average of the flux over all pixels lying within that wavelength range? 25.14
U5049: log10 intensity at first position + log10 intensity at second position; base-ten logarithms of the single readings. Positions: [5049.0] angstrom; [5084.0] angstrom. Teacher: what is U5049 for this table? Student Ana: 2.74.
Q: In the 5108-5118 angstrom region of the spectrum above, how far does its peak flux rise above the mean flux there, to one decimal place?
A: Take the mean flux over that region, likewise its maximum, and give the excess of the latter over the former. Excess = 1.0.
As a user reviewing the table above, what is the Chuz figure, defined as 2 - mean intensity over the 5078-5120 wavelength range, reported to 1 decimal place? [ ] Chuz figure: -20.6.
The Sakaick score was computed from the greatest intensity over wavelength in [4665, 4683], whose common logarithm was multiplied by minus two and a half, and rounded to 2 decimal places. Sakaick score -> -3.51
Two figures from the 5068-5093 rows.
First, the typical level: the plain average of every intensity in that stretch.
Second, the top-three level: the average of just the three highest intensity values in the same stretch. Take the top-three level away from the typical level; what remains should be -2.24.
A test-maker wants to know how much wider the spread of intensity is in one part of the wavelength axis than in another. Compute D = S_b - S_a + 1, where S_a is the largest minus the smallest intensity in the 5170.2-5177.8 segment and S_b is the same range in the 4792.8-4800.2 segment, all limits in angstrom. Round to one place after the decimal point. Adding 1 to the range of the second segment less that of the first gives 1.4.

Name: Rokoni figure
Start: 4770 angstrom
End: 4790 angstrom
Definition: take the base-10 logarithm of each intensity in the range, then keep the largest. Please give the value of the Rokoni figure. 1.42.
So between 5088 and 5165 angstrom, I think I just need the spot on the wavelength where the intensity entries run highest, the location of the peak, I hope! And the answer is 5111.5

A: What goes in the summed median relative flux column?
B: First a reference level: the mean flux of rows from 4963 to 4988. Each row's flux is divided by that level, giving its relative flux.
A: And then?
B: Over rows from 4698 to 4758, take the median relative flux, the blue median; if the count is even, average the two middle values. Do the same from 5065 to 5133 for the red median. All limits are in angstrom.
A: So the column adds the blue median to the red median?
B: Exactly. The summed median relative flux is 1.87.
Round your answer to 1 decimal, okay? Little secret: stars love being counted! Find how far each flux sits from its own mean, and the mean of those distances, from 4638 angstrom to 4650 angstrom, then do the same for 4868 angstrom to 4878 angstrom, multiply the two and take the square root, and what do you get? 1.1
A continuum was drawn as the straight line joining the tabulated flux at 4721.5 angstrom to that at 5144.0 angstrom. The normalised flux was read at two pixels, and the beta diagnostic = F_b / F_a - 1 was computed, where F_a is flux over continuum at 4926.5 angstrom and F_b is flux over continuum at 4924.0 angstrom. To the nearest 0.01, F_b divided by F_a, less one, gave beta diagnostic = 0.18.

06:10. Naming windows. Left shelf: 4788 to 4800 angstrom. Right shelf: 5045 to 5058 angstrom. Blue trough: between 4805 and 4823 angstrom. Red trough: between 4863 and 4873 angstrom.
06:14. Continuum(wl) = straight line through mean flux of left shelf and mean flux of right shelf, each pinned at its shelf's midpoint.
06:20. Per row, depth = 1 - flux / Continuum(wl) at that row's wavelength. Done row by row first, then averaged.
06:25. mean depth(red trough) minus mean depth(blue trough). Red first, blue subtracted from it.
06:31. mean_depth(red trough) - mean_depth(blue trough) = 0.12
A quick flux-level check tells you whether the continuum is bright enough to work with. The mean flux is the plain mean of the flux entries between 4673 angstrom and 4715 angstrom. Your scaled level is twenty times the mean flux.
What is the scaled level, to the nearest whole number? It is 455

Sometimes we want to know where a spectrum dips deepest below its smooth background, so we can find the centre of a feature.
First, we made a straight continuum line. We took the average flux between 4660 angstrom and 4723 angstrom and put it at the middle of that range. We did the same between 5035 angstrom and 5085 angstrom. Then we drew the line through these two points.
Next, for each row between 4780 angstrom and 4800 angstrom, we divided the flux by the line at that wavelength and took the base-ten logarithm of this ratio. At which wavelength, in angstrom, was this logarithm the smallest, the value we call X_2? 4789.0 angstrom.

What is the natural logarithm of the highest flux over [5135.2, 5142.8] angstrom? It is 3.16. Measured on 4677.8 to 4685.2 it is 3.23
